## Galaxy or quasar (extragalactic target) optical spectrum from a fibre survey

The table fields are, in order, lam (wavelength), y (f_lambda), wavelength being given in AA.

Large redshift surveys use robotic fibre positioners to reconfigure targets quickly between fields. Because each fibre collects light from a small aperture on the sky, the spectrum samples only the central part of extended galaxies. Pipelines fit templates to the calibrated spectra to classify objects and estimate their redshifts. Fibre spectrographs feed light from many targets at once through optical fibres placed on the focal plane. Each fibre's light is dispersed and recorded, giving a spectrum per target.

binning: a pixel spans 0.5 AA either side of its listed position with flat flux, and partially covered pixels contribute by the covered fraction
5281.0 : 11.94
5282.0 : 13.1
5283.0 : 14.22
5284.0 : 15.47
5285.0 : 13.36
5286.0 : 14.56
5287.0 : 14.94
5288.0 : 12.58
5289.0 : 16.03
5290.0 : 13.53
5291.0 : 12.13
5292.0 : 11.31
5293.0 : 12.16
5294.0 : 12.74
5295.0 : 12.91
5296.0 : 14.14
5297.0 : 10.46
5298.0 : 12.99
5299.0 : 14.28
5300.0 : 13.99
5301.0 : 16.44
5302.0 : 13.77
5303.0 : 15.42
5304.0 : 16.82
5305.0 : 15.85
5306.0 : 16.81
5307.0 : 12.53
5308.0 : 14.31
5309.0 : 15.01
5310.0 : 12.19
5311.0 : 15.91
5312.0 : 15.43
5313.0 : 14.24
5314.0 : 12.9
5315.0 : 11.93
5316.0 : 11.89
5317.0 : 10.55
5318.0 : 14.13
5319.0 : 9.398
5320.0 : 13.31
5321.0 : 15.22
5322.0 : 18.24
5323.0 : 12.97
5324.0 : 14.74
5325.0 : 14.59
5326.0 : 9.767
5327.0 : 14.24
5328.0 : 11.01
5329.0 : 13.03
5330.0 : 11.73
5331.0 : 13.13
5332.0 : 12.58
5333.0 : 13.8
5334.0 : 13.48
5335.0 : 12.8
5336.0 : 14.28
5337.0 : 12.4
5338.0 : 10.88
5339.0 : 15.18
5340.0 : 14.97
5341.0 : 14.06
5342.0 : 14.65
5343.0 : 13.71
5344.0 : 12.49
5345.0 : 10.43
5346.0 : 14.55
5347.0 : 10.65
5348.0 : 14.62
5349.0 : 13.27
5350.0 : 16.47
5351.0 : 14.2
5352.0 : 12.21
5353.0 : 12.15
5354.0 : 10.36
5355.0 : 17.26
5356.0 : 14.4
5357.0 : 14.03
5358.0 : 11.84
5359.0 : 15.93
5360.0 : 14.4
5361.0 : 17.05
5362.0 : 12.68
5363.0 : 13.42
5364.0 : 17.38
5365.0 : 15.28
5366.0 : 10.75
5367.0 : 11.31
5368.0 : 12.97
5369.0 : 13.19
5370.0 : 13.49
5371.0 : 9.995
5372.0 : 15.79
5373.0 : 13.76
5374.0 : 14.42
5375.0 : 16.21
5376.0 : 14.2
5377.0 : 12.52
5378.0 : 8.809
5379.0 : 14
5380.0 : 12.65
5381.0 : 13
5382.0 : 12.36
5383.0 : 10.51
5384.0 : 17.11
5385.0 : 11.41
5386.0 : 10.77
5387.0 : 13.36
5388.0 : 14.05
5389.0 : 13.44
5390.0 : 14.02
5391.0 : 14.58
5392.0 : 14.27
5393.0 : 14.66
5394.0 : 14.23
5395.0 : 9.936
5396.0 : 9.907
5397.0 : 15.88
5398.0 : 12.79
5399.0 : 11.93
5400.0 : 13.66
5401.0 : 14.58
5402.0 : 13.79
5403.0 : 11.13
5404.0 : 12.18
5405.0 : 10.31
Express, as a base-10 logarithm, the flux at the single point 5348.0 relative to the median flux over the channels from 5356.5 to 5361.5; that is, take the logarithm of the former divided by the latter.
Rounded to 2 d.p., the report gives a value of 0.01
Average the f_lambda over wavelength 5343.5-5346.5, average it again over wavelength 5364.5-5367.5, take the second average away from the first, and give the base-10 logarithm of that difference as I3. -1.4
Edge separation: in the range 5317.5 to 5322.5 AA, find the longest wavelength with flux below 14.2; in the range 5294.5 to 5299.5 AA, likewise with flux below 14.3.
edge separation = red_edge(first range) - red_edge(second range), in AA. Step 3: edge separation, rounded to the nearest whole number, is 21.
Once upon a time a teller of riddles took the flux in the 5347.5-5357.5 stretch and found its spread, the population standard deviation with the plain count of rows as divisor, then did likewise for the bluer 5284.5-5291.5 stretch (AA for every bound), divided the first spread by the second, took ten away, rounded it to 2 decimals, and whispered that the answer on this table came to -8.48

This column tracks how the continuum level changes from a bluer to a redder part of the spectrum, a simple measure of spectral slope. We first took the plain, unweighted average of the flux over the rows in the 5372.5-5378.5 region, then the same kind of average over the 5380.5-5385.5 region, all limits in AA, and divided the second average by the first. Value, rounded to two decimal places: 0.97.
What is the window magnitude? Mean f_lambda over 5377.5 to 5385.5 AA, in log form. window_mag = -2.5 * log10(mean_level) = -2.74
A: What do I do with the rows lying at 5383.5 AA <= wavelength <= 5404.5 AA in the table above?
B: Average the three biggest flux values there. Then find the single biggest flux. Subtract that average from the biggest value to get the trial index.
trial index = 1.23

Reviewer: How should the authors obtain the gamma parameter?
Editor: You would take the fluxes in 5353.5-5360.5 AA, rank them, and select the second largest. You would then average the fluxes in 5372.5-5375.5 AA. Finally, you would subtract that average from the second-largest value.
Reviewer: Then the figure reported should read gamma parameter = 1.1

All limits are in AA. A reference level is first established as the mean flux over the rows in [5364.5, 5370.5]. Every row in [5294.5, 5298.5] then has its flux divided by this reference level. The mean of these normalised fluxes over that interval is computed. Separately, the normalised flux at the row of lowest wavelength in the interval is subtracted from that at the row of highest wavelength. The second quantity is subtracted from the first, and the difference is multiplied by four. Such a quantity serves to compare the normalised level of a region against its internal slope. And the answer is 3.9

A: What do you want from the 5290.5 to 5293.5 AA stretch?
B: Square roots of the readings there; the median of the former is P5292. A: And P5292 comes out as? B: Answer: 3.48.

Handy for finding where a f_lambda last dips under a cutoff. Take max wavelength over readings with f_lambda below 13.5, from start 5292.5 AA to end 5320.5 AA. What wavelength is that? 5320.0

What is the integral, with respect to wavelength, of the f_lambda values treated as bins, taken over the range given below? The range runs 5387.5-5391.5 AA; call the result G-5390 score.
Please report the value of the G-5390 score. 56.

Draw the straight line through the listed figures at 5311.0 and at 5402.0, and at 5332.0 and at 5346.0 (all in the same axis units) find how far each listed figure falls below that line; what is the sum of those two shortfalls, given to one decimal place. 3.4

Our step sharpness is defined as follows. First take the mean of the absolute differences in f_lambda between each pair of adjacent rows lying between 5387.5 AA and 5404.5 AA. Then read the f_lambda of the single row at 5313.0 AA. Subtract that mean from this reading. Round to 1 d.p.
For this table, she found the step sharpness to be 12.7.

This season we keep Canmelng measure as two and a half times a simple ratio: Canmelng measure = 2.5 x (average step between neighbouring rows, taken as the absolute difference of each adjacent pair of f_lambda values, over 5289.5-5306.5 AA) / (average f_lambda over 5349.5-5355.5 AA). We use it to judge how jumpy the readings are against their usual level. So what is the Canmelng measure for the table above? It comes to 0.26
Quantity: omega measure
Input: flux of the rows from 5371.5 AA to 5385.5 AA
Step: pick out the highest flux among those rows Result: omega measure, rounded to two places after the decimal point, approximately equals 17.11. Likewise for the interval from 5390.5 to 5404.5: 15.88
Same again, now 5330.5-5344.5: 15.18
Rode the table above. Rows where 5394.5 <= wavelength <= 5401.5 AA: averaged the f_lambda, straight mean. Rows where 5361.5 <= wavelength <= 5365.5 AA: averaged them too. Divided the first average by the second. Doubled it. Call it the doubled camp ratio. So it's 1.72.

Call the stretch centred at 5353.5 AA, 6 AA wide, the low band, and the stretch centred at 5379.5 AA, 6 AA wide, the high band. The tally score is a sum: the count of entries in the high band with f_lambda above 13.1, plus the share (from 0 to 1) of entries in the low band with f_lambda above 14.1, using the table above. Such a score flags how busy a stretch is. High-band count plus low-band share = 1.5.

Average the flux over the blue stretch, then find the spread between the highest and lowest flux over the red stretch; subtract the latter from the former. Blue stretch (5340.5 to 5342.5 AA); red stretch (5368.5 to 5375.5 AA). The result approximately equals 8.1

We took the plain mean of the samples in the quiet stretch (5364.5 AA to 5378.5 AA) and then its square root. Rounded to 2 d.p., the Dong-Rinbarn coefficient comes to 3.61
